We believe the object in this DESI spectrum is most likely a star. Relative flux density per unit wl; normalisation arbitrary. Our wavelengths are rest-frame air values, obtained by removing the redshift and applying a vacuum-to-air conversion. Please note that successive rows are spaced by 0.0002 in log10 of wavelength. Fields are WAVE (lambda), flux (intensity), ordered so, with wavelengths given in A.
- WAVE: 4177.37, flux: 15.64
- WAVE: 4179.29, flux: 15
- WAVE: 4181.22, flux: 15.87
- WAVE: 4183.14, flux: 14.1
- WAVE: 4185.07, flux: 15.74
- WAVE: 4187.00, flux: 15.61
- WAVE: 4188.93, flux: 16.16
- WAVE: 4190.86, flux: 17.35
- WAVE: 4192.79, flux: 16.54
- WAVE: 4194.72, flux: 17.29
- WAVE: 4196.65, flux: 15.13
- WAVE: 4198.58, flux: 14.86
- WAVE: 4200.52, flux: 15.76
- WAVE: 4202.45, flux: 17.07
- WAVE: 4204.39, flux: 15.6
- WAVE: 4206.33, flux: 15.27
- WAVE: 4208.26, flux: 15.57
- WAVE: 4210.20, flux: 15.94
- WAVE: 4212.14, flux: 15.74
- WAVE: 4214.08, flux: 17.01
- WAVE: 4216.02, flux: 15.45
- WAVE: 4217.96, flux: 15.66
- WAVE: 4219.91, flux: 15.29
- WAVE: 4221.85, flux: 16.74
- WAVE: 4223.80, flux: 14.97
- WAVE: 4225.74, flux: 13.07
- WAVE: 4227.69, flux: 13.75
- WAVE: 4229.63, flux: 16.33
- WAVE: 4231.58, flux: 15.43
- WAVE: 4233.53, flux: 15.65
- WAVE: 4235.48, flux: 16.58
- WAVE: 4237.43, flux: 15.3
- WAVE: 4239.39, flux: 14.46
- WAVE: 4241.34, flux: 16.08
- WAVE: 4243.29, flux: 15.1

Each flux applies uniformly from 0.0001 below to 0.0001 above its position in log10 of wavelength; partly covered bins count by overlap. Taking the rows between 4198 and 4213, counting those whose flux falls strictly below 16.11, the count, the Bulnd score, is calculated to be 7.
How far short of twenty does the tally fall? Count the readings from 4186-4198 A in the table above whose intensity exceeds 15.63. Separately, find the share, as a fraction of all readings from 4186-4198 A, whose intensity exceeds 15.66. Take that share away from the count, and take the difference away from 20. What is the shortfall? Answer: 16.7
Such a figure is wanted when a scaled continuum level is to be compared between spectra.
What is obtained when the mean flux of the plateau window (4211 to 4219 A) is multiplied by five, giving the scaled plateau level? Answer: 79.8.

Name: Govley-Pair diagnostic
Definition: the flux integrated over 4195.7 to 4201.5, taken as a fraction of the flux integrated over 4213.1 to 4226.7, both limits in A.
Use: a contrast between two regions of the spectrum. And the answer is 0.42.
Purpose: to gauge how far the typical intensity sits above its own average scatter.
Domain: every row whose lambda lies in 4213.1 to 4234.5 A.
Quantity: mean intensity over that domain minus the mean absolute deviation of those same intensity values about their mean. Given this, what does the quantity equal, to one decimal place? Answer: 14.6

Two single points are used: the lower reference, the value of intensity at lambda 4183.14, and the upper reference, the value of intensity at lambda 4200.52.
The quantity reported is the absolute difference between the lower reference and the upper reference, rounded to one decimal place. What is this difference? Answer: 1.7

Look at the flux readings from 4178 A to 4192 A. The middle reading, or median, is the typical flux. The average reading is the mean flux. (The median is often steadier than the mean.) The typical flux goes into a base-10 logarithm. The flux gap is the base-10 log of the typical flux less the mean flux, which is -14.5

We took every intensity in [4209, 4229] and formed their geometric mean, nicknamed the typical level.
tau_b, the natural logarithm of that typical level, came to 2.729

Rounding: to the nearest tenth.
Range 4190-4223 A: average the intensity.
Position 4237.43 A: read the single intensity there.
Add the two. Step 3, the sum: 31.3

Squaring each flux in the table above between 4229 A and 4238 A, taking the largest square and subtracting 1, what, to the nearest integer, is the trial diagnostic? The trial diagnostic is 274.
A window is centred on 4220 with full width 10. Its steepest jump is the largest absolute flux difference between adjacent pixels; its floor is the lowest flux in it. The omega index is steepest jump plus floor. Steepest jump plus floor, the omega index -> 16.7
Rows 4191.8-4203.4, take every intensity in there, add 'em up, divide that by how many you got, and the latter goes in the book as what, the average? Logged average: 16.1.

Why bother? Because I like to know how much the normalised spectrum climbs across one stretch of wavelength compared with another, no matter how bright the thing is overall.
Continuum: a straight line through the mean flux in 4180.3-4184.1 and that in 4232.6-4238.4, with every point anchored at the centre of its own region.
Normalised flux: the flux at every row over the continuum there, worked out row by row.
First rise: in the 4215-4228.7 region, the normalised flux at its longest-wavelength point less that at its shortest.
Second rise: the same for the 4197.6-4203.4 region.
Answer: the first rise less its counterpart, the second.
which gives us -0.26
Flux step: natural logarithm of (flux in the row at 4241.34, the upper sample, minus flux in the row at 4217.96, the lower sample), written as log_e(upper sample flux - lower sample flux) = -0.9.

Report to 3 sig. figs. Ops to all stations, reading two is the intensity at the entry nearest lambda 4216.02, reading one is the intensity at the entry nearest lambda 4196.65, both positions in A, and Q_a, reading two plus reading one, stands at 30.6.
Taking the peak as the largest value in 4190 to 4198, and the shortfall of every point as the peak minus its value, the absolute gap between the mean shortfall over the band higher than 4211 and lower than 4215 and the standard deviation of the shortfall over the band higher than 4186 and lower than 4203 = 0.1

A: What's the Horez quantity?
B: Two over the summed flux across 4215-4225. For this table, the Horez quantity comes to 0.0256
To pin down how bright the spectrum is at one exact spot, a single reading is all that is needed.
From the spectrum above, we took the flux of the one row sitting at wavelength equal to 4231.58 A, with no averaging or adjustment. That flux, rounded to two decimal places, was 15.43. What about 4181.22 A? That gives 15.87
